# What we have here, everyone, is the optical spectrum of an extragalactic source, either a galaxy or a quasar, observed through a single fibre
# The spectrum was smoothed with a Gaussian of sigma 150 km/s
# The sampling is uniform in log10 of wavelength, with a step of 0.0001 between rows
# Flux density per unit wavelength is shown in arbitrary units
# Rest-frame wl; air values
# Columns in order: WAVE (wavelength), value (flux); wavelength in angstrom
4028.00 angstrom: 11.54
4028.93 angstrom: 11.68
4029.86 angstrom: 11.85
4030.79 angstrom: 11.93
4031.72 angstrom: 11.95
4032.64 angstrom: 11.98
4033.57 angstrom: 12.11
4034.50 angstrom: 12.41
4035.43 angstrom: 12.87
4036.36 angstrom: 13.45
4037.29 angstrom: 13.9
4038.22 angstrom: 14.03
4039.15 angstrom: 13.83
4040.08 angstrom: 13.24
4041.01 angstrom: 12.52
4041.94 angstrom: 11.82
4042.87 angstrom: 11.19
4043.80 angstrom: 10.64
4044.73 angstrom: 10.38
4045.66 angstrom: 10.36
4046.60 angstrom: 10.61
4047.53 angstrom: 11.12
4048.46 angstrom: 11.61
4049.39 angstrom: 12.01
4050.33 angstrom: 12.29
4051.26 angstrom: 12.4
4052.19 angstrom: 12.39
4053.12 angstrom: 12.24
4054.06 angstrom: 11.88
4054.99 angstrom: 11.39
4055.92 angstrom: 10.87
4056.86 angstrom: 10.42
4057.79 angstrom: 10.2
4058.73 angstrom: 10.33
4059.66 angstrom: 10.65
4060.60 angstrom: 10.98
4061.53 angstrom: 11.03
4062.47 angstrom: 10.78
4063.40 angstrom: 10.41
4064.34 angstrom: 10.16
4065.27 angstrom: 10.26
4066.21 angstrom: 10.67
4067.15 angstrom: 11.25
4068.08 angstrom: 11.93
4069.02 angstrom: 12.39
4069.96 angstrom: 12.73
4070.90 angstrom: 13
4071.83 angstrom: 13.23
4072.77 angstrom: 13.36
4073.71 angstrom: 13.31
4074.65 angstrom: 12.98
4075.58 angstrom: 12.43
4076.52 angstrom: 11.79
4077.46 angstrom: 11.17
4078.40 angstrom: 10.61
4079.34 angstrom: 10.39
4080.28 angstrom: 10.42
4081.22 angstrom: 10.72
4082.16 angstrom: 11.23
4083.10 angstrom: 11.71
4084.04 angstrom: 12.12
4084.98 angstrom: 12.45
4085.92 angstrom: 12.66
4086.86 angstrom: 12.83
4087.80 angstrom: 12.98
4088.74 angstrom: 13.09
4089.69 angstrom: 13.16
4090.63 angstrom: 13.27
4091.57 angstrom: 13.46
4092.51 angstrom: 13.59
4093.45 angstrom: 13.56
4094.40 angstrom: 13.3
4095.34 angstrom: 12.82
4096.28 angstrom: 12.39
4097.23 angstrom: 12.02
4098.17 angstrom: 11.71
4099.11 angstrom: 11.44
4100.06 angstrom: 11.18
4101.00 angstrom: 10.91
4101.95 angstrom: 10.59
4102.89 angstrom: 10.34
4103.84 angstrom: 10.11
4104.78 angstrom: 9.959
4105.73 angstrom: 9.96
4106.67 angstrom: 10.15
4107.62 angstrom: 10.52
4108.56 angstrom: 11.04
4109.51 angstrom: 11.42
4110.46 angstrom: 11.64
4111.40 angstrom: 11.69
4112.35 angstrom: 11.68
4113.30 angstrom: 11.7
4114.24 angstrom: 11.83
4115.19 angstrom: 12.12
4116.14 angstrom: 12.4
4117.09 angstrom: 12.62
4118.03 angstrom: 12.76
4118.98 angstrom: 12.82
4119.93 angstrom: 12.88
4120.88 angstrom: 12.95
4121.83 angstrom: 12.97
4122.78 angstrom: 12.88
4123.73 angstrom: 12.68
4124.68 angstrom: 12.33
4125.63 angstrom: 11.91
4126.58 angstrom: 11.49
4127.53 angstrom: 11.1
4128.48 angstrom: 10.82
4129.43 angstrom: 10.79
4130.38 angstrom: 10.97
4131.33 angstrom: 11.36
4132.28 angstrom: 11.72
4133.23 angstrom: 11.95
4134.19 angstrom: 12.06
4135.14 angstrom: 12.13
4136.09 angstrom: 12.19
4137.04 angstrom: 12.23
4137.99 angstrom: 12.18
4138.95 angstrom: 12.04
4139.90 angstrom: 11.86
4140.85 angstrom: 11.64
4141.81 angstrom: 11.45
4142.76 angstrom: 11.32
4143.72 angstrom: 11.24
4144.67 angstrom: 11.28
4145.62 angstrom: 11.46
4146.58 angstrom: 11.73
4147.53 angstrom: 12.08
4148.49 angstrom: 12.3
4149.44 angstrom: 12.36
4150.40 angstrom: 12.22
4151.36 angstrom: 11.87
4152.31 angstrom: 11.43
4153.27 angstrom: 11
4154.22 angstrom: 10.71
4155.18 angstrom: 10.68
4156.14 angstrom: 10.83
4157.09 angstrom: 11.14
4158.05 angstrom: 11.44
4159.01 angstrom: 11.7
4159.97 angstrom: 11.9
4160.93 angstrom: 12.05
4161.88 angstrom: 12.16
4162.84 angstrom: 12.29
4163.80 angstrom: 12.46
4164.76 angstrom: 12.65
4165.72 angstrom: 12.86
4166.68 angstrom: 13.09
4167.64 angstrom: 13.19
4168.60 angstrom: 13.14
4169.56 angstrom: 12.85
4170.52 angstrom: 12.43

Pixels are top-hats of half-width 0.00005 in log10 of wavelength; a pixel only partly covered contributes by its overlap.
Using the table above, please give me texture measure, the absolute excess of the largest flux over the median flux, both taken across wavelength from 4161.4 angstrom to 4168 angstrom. 0.5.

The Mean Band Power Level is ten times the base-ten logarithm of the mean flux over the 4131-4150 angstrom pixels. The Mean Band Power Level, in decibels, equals 10.7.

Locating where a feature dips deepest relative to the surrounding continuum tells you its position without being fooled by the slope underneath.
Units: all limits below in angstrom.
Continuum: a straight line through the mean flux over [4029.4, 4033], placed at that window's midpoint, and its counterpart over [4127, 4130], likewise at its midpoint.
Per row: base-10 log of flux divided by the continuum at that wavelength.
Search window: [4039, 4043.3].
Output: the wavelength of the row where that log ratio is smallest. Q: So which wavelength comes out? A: 4042.87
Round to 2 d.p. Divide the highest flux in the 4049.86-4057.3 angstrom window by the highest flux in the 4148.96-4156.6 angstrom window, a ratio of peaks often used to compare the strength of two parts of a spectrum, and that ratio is 1.00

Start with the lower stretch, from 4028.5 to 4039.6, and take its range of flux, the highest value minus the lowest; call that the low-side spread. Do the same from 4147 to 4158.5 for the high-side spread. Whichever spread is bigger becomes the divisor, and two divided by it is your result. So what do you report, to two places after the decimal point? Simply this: 0.85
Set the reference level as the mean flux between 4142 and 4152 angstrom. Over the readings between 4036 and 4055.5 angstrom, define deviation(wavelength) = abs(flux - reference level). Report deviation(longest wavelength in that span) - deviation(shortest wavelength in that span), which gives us -1.3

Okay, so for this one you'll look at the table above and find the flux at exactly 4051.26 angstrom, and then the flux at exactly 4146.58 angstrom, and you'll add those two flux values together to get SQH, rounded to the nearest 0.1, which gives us 24.1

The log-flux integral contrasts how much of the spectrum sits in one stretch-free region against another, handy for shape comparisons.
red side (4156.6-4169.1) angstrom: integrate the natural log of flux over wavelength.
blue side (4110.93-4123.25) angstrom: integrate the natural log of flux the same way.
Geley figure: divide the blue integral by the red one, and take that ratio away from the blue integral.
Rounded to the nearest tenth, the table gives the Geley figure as 30.0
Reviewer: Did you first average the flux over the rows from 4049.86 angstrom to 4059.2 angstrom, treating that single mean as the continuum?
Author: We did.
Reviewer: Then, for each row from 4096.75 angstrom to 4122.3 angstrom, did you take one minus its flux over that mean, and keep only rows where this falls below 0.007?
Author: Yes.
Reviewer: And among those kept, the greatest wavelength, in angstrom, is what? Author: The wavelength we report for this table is 4121.83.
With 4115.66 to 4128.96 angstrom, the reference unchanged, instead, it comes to 4126.58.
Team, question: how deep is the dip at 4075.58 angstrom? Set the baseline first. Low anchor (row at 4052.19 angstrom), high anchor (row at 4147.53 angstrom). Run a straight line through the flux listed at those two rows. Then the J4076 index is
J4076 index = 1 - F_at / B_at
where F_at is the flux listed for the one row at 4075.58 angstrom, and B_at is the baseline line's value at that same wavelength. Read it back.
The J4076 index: -0.01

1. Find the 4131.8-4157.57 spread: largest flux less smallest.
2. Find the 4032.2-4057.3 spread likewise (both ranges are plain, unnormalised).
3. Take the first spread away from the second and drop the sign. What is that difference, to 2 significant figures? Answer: 2.0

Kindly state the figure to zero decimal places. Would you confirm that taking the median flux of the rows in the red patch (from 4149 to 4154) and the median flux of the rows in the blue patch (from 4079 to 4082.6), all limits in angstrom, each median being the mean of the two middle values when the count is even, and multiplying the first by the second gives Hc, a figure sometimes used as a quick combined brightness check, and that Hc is 125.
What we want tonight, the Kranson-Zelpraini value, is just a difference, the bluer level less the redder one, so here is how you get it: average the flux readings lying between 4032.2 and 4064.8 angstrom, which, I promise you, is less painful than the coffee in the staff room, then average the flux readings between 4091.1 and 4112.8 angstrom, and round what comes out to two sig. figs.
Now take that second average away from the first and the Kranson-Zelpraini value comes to 0.13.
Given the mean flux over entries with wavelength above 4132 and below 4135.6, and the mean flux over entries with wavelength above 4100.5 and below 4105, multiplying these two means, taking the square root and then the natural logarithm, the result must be 2.41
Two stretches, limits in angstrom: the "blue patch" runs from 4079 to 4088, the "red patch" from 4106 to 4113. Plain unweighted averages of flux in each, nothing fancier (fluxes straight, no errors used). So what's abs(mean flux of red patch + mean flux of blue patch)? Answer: 22.9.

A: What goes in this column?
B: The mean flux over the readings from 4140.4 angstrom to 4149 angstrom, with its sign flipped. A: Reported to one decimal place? -11.6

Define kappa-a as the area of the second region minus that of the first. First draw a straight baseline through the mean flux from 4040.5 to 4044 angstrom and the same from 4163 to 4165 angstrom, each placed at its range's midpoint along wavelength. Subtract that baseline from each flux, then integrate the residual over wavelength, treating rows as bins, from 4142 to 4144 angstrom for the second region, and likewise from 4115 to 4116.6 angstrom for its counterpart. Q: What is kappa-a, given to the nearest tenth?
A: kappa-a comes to -2.3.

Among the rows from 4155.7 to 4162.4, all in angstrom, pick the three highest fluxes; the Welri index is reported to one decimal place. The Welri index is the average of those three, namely 12.0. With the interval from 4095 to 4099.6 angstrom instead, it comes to 12.4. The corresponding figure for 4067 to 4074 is 13.3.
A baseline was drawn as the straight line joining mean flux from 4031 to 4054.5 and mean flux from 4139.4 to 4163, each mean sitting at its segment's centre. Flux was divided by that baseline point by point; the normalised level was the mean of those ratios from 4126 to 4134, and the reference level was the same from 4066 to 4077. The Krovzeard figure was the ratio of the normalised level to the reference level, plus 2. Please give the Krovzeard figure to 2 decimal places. 2.93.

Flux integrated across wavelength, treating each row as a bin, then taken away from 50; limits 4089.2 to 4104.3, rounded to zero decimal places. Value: -133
